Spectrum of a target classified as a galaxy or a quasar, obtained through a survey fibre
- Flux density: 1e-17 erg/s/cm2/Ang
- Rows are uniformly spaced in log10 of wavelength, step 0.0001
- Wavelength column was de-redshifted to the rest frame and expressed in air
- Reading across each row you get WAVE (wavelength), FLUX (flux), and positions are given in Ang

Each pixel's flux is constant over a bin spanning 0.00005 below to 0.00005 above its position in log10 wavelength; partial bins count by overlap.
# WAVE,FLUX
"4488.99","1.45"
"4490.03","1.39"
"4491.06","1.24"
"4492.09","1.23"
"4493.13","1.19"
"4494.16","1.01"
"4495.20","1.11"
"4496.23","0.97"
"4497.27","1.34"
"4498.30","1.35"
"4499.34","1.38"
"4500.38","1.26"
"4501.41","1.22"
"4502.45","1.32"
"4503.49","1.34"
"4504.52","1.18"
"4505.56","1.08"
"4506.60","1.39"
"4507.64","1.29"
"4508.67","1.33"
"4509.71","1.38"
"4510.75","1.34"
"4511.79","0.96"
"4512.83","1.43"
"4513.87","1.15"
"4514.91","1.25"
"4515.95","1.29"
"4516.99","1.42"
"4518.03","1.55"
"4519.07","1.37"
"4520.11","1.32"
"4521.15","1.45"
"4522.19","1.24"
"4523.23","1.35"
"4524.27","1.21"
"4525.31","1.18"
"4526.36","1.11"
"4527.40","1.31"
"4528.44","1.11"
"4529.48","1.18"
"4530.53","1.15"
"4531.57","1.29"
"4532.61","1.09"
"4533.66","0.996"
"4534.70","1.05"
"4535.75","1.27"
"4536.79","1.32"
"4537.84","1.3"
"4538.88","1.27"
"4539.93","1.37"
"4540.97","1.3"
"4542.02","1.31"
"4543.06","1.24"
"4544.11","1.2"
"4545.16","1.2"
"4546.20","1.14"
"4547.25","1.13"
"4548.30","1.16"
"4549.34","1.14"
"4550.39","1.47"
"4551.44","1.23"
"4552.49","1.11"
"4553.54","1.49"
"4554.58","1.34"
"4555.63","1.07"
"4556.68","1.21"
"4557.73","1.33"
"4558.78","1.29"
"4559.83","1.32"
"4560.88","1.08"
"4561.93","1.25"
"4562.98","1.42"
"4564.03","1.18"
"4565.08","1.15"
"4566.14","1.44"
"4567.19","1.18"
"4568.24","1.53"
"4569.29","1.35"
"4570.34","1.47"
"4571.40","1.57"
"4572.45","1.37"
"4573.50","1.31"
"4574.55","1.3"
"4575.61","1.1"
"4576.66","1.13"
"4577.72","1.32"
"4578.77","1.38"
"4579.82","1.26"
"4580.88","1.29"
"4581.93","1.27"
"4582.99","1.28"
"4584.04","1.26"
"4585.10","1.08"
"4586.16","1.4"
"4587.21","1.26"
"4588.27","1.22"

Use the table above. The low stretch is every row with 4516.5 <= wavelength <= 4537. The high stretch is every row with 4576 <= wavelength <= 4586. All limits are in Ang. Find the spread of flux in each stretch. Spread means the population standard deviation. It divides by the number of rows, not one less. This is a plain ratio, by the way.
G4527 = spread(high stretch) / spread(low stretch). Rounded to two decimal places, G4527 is 0.62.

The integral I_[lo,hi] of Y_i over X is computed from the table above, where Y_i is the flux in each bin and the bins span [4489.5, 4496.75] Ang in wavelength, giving 8.4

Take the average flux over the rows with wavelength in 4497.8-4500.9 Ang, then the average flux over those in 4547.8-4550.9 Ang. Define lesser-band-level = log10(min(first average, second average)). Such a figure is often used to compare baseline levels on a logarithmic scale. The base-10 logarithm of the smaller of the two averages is 0.10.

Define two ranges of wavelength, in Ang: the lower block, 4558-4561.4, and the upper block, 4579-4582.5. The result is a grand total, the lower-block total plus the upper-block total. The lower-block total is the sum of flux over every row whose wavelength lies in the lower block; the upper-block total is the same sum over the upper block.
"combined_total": 7.5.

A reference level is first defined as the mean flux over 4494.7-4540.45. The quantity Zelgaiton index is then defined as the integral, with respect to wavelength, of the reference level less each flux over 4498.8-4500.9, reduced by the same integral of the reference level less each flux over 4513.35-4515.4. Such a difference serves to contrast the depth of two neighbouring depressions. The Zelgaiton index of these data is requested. -0.25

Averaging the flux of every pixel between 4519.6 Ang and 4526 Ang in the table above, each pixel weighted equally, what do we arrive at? 1.29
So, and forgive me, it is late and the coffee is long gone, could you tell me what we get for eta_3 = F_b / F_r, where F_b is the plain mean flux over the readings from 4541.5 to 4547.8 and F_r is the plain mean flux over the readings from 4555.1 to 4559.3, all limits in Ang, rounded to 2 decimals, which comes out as 0.98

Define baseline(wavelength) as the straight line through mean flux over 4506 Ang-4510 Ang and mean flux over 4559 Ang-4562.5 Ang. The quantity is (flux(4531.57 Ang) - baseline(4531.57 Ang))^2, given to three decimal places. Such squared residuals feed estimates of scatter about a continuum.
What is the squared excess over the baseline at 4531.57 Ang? 0.000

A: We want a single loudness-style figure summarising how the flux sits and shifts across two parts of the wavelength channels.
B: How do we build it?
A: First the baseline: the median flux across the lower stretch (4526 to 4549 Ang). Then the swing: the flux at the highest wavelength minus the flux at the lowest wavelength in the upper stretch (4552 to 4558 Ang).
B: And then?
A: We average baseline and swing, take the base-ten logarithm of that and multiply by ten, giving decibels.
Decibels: -1.49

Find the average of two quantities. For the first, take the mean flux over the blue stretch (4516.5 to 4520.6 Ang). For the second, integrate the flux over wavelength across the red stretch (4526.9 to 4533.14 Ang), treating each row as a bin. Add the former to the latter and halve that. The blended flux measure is 4.4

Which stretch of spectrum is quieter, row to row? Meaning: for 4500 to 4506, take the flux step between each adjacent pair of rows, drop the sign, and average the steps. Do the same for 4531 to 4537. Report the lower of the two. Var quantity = 0.084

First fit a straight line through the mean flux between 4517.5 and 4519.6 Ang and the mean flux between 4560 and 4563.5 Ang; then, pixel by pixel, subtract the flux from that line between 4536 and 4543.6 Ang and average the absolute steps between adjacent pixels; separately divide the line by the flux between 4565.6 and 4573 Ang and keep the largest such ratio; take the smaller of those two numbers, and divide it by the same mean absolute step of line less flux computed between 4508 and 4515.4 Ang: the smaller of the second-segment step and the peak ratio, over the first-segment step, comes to 0.2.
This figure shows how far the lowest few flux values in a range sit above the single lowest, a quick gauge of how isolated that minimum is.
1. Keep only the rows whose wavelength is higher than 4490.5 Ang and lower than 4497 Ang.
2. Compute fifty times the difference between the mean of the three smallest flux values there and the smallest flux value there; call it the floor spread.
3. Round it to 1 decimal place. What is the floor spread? 3.0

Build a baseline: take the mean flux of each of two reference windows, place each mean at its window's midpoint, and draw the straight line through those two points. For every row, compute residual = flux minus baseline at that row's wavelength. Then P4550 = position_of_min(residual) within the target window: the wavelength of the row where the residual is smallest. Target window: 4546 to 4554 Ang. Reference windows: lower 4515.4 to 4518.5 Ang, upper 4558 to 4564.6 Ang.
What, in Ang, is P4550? 4552.49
